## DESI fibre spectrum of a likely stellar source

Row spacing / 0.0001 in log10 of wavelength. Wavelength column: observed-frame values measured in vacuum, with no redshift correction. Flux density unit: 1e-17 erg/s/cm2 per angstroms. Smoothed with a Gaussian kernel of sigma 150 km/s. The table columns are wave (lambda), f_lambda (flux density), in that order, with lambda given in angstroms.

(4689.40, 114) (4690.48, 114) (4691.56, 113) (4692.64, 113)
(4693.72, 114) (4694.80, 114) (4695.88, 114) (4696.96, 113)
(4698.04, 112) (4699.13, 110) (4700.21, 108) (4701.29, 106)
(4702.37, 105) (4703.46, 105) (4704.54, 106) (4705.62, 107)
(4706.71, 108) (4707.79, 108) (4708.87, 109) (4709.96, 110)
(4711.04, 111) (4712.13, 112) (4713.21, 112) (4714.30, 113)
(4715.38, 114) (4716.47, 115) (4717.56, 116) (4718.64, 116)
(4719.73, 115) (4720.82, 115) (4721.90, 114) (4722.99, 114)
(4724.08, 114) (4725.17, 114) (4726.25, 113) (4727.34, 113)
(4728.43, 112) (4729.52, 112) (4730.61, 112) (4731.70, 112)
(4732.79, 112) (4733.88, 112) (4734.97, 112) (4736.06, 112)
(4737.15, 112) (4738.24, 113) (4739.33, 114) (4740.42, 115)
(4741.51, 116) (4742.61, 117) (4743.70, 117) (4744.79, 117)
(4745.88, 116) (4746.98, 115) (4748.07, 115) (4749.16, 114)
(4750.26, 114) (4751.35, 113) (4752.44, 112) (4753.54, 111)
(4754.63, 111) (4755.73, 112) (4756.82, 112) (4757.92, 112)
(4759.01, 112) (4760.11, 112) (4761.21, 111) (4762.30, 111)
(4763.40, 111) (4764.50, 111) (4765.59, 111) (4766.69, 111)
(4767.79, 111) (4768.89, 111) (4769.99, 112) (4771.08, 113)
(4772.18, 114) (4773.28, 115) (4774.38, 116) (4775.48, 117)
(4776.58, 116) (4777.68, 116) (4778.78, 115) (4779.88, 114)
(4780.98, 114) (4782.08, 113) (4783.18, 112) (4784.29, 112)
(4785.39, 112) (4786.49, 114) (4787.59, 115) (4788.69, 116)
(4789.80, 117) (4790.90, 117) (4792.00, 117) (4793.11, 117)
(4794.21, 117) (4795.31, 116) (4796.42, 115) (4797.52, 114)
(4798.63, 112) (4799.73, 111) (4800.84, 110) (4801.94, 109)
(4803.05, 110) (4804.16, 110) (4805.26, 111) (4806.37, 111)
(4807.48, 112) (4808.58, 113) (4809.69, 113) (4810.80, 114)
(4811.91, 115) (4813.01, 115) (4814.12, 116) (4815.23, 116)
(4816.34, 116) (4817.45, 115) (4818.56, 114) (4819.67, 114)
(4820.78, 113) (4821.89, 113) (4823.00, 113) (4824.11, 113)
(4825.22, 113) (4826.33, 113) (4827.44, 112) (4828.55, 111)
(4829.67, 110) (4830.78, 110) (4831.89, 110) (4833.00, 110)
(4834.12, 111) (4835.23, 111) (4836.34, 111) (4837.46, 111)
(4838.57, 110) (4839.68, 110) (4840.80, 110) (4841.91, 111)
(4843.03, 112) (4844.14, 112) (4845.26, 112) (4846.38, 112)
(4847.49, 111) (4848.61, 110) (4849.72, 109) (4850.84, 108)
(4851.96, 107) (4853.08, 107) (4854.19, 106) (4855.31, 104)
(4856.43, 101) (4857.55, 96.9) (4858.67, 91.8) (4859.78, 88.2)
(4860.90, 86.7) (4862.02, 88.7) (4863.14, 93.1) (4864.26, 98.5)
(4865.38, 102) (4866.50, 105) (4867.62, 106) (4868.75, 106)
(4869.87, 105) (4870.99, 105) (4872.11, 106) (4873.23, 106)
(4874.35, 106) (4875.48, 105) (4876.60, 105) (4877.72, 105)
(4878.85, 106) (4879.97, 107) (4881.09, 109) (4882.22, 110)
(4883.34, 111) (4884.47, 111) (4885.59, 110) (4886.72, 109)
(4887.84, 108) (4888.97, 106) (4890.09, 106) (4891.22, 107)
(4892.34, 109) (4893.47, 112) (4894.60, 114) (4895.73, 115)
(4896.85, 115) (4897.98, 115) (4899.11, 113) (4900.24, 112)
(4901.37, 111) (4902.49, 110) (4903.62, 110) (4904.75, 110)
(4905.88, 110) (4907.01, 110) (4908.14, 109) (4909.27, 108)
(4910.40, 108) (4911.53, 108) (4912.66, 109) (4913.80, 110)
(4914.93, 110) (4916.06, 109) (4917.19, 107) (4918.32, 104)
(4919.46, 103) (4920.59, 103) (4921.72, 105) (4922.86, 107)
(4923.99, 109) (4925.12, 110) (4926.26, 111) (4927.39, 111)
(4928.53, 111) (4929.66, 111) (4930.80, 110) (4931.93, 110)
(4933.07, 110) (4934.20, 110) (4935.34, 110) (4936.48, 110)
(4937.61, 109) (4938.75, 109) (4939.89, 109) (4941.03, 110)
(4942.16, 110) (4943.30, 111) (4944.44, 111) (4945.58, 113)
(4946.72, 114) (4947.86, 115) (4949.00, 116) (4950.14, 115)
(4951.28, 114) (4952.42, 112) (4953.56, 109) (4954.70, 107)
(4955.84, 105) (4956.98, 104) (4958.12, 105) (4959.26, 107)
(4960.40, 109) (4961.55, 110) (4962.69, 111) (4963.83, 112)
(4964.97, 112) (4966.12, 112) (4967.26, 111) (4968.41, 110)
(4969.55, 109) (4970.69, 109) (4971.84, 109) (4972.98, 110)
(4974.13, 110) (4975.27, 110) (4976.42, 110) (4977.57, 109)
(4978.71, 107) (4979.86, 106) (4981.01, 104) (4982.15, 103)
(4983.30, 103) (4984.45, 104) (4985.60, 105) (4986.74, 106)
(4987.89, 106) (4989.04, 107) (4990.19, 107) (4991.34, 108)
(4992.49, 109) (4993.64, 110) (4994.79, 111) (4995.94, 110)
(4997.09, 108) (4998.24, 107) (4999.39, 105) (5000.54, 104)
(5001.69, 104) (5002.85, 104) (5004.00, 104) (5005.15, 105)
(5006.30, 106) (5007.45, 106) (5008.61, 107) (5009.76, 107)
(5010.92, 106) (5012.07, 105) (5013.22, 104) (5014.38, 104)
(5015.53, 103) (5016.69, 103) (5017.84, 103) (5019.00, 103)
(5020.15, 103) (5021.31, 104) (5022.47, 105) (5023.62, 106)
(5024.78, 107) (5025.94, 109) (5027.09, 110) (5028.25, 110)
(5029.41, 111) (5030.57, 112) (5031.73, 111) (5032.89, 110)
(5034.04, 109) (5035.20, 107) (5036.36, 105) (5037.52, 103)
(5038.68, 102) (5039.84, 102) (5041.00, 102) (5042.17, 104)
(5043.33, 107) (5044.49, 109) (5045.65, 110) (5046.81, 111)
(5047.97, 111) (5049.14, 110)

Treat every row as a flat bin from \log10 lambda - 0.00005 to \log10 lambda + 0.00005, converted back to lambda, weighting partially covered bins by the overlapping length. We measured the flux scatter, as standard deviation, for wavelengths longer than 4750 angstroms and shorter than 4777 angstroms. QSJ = 1.8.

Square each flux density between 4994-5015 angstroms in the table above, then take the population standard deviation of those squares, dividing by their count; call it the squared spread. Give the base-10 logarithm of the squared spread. 2.64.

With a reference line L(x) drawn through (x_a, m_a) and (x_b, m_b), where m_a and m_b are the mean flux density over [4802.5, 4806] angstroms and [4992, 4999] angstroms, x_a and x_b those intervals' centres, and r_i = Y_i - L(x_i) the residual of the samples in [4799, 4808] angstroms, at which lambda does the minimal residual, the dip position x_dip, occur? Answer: 4801.94 angstroms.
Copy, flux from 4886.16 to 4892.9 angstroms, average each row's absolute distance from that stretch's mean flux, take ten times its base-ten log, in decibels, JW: 1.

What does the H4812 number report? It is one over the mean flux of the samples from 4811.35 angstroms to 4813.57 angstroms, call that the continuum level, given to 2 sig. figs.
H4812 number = 0.0087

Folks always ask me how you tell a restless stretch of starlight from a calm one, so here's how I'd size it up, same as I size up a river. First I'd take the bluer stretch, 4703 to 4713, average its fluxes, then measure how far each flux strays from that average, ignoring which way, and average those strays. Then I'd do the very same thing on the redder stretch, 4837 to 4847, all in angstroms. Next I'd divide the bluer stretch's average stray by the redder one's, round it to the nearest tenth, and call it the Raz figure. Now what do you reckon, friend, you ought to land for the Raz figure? 2.3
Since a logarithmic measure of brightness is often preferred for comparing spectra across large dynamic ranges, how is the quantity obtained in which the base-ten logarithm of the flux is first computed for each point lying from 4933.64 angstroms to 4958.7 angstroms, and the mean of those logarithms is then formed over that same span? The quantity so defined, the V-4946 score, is 2.043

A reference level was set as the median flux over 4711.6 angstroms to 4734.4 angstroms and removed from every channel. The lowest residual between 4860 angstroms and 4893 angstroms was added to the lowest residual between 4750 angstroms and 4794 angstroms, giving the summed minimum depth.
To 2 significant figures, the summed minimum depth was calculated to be -28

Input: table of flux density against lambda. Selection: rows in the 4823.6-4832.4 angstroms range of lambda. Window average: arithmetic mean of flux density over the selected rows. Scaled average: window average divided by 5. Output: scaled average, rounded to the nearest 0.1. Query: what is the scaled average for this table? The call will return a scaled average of 22.3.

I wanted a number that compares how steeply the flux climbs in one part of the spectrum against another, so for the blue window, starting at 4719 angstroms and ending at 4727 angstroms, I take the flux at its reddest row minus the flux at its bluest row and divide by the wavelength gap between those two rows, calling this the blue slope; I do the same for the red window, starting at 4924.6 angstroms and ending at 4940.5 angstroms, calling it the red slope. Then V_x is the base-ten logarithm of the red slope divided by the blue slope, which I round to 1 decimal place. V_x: -0.7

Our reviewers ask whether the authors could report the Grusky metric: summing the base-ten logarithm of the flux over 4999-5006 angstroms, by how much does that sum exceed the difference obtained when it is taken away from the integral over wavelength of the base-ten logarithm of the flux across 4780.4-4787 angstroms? 10.7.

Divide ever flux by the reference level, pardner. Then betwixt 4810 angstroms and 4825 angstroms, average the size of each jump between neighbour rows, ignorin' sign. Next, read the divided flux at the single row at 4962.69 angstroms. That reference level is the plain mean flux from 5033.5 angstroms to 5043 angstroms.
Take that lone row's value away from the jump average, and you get -1.061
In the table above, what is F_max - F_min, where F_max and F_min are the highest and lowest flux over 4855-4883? 23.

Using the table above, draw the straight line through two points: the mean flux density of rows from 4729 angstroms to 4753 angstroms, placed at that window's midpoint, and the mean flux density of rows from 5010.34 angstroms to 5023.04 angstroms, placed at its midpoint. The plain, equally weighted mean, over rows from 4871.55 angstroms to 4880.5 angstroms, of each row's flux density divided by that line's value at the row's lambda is 0.97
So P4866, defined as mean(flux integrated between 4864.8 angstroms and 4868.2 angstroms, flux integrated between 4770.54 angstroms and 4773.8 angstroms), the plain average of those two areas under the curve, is 363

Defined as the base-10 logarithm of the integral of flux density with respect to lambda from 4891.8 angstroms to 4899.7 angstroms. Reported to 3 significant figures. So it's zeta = 2.95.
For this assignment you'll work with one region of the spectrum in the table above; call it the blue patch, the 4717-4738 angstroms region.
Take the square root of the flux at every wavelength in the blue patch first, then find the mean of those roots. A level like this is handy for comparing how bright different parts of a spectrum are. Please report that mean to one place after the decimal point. 10.6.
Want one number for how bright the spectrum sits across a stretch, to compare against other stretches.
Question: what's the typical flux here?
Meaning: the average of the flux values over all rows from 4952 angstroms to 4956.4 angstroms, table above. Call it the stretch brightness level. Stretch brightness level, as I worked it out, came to 108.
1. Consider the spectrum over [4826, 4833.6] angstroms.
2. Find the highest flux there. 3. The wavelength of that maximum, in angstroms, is 4826.33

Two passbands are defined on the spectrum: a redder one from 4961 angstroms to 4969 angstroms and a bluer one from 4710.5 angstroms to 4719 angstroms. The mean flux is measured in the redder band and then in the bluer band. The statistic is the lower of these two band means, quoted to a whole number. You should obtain 111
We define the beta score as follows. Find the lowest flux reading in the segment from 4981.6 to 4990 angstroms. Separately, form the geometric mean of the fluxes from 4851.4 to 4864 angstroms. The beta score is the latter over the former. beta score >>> 0.94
